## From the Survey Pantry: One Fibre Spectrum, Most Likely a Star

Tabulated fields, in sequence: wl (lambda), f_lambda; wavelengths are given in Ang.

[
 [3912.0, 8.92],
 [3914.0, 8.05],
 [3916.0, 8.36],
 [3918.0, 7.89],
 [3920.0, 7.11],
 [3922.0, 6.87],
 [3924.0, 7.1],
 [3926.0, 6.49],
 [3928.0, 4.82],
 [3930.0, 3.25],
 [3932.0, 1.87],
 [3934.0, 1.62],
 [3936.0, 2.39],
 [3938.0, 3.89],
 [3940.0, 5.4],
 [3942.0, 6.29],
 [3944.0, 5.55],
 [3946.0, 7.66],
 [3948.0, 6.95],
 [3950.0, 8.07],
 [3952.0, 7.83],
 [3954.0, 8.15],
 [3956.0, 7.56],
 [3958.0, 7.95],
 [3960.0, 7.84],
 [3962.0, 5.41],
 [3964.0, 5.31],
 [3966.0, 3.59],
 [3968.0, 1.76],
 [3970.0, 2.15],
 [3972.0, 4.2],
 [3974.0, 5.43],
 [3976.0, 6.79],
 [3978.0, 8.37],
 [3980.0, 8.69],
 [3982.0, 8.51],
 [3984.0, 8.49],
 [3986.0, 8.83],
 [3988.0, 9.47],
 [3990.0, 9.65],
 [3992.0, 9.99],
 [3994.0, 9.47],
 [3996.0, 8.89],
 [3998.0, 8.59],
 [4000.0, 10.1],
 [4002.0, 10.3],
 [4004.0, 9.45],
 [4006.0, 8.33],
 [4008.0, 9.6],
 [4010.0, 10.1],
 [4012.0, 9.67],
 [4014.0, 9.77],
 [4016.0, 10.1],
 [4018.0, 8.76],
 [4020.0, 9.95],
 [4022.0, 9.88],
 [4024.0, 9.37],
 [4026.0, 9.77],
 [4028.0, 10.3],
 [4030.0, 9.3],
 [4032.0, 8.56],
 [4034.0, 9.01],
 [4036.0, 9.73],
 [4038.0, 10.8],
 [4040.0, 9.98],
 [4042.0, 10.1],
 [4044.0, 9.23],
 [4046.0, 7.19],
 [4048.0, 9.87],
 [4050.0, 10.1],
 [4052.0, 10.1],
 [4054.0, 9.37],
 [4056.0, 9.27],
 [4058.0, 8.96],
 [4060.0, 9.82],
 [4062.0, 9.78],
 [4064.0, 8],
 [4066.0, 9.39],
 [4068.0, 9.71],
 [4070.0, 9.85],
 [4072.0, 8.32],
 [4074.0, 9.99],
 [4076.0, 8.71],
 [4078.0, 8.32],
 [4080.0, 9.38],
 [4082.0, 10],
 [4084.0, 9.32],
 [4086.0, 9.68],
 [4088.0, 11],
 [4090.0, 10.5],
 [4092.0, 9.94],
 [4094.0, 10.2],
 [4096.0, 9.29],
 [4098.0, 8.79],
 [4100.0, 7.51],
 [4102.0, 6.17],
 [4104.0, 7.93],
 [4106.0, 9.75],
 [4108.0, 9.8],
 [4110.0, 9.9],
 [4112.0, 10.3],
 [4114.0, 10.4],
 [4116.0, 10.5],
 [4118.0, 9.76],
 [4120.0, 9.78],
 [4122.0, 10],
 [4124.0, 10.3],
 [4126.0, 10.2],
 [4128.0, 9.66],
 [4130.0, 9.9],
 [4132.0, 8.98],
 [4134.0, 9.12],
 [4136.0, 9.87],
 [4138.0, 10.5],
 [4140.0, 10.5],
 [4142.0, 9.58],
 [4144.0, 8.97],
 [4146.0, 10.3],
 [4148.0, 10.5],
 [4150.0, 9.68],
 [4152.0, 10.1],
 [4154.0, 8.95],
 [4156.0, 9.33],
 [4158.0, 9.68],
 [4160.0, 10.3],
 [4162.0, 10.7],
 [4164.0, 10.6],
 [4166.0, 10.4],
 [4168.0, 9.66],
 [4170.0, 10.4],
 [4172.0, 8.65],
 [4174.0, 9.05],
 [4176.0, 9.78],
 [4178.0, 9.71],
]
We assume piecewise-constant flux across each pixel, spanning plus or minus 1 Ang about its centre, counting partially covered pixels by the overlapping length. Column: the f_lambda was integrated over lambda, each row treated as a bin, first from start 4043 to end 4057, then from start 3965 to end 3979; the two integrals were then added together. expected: 195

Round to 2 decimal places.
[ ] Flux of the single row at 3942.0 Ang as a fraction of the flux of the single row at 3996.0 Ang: 0.71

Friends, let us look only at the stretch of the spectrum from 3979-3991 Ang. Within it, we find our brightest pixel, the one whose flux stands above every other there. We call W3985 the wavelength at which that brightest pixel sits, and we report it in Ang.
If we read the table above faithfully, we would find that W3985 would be 3990.0 Ang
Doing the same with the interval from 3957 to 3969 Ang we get 3958.0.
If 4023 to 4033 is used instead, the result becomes 4028.0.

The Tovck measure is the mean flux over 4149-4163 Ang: 9.82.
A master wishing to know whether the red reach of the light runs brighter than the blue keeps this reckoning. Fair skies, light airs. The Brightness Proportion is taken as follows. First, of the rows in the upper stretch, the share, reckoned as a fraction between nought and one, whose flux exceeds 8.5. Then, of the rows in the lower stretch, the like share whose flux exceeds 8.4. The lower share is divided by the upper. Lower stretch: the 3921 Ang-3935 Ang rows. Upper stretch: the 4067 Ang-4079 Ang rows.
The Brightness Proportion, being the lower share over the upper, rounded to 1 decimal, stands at 0.0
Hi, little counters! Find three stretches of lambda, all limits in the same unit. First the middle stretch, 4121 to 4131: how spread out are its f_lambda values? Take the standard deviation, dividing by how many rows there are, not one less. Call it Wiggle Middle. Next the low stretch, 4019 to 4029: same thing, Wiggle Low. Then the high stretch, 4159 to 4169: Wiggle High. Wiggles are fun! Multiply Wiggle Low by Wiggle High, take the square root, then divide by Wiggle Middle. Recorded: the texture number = 1.5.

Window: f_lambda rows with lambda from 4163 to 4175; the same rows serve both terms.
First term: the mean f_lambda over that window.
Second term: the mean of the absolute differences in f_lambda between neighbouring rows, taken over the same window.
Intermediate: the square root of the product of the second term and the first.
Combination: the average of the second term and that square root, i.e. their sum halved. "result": 1.8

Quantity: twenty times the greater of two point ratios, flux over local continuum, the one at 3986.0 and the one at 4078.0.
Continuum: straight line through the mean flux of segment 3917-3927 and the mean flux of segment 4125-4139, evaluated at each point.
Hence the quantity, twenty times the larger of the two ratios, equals 22.4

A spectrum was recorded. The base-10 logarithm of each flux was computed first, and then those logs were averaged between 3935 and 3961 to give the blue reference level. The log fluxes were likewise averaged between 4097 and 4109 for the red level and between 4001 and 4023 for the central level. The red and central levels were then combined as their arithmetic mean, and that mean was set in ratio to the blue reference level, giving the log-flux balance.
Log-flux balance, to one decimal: 1.2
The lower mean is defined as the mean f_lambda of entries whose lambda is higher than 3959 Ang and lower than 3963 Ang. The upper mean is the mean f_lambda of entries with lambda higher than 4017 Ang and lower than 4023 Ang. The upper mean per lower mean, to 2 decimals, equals 1.44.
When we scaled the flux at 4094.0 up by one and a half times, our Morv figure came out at 15.3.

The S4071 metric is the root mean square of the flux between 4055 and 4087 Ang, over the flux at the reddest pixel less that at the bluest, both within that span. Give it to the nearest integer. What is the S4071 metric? 23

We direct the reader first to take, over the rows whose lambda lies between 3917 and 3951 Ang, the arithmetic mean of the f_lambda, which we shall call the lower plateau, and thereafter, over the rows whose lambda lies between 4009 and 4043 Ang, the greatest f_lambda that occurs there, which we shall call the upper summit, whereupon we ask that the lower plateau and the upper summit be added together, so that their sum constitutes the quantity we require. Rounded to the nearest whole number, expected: 16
